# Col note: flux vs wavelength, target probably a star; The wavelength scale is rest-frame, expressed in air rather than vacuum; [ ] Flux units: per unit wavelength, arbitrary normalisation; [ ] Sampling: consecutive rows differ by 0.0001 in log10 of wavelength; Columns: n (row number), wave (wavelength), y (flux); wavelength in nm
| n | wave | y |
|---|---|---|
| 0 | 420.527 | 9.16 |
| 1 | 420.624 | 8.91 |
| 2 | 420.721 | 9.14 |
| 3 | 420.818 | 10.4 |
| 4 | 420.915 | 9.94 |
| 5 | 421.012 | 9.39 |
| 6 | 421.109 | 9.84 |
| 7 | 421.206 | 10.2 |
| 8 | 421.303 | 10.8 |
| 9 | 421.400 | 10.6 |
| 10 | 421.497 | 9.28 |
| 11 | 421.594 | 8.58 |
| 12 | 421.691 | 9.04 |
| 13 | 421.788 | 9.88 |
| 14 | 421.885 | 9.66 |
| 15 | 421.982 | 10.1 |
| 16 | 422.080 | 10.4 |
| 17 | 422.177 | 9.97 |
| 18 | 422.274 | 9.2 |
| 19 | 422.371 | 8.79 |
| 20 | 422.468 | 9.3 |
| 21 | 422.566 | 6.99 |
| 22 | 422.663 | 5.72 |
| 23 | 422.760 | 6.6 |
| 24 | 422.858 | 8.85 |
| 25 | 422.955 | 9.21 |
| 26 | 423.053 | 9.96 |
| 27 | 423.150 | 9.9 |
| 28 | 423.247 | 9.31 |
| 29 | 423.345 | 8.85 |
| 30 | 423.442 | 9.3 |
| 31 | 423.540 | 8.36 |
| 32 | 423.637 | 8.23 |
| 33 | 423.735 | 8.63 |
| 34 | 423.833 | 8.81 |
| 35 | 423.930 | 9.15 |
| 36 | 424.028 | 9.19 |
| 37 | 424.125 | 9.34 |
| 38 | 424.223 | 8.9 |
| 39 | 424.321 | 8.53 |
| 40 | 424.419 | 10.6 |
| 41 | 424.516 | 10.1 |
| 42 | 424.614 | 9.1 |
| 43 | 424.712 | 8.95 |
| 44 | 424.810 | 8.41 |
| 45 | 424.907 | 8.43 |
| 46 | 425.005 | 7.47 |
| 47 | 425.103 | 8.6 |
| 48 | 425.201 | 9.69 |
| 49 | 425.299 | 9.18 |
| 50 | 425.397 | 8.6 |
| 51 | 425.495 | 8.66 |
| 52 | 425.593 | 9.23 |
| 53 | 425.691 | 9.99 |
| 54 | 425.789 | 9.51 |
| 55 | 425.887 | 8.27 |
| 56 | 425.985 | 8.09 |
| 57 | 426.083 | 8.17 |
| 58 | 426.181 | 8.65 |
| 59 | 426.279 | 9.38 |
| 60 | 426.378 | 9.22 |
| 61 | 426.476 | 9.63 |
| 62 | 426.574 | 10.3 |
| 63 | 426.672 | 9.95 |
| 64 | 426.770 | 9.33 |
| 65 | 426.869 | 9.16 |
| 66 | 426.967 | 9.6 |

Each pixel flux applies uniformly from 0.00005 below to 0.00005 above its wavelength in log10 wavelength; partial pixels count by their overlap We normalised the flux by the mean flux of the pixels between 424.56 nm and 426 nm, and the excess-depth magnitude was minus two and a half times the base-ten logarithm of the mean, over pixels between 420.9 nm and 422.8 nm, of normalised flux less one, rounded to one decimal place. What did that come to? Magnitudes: 3.4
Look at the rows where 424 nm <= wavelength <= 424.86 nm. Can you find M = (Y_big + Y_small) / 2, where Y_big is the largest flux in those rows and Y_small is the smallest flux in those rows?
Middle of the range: 9.5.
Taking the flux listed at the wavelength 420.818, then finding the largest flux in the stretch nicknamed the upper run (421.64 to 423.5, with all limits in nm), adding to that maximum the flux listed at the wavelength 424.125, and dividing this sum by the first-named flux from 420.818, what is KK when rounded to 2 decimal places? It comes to 1.90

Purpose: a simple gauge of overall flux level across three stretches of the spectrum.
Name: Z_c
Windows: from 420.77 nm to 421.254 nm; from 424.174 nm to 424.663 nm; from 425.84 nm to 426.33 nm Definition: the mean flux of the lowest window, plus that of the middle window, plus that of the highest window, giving 27.9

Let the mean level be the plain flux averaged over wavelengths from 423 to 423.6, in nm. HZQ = 9.3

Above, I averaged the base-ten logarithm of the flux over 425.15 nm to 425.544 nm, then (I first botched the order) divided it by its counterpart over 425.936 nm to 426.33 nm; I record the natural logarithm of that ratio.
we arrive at 0.024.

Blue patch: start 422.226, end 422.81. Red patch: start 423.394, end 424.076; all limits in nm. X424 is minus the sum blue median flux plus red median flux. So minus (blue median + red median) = -16.7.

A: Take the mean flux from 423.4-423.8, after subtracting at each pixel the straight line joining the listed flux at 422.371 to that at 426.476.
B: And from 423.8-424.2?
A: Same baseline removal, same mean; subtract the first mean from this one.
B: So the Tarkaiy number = 0.4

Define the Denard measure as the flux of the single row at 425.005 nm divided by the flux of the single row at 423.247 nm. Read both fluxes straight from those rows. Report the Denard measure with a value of 0.80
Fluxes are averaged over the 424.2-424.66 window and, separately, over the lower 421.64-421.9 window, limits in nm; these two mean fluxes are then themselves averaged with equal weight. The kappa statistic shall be 9.5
